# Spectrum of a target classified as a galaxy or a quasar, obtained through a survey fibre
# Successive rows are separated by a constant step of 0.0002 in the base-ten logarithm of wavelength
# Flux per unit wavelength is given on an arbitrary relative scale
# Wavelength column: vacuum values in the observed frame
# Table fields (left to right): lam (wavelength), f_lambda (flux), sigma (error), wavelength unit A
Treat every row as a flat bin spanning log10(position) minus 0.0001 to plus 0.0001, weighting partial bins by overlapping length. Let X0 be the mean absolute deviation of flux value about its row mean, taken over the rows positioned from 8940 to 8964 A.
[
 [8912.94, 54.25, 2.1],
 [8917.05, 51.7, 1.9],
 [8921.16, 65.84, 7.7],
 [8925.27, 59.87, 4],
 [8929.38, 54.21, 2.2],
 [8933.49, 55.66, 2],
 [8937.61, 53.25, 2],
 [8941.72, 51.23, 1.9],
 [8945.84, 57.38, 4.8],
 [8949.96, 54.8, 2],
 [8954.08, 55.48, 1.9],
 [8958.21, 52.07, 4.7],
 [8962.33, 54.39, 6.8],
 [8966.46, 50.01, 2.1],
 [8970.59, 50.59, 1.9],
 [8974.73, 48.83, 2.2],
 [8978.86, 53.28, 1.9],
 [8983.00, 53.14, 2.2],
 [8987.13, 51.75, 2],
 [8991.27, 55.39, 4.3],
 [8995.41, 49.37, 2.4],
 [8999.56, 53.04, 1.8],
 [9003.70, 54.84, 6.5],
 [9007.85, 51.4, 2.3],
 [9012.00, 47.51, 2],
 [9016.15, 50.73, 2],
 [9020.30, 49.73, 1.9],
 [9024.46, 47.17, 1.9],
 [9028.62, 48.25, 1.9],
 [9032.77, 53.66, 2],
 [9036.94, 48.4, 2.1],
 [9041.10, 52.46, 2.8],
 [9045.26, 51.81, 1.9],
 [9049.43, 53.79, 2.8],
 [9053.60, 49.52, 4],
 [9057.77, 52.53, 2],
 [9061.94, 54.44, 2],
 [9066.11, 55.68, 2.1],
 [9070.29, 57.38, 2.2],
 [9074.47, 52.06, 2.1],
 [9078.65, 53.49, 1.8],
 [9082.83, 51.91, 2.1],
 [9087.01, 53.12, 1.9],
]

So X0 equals 1.717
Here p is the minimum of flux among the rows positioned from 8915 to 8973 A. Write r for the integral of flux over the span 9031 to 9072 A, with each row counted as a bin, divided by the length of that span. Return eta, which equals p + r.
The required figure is 102.9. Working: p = 50.01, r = 52.9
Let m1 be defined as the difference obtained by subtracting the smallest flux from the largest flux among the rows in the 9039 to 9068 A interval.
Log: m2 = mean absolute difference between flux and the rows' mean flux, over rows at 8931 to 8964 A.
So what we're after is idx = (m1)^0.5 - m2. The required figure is 0.91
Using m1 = 6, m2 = 1.57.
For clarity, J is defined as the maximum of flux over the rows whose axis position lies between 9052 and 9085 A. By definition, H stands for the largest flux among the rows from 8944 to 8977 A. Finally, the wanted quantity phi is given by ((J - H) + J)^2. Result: 3292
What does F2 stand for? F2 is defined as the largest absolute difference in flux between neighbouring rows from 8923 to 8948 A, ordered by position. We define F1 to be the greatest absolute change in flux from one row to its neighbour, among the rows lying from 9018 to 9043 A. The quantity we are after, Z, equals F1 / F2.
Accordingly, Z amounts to 0.88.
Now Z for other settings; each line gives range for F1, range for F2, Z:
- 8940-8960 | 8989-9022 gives 1.02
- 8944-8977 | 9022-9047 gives 0.81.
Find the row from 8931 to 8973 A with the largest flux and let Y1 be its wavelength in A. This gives 8945.84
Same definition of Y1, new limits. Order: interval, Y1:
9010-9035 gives 9032.77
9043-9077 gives 9070.29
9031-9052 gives 9049.43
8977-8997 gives 8991.27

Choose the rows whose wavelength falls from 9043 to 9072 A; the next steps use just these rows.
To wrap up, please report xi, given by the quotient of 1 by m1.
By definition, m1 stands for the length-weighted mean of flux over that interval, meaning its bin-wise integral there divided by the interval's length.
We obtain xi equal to 0.0187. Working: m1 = 53.5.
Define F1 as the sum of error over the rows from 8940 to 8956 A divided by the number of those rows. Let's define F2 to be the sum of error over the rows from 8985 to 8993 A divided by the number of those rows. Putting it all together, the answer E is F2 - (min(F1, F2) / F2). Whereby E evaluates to 2.3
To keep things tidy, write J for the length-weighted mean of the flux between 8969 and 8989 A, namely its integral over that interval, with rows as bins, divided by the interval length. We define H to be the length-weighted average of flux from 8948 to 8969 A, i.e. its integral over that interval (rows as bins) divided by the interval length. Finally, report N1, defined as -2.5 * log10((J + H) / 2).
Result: -4.30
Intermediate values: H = 53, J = 51.5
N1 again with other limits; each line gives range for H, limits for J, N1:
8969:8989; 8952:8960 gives -4.30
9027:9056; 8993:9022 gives -4.27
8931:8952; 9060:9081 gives -4.34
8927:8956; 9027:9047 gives -4.31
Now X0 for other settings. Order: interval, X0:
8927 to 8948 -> 1.739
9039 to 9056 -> 1.230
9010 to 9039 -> 1.734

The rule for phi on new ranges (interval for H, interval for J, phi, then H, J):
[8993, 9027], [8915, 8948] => 5904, 54.84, 65.84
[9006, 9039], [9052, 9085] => 3733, 53.66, 57.38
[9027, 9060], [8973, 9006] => 3248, 53.79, 55.39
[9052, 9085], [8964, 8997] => 2852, 57.38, 55.39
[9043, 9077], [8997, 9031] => 2735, 57.38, 54.84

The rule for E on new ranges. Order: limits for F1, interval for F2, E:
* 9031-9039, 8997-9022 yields 2.0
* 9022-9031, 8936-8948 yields 2.2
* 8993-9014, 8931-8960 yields 1.8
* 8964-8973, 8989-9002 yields 2.1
